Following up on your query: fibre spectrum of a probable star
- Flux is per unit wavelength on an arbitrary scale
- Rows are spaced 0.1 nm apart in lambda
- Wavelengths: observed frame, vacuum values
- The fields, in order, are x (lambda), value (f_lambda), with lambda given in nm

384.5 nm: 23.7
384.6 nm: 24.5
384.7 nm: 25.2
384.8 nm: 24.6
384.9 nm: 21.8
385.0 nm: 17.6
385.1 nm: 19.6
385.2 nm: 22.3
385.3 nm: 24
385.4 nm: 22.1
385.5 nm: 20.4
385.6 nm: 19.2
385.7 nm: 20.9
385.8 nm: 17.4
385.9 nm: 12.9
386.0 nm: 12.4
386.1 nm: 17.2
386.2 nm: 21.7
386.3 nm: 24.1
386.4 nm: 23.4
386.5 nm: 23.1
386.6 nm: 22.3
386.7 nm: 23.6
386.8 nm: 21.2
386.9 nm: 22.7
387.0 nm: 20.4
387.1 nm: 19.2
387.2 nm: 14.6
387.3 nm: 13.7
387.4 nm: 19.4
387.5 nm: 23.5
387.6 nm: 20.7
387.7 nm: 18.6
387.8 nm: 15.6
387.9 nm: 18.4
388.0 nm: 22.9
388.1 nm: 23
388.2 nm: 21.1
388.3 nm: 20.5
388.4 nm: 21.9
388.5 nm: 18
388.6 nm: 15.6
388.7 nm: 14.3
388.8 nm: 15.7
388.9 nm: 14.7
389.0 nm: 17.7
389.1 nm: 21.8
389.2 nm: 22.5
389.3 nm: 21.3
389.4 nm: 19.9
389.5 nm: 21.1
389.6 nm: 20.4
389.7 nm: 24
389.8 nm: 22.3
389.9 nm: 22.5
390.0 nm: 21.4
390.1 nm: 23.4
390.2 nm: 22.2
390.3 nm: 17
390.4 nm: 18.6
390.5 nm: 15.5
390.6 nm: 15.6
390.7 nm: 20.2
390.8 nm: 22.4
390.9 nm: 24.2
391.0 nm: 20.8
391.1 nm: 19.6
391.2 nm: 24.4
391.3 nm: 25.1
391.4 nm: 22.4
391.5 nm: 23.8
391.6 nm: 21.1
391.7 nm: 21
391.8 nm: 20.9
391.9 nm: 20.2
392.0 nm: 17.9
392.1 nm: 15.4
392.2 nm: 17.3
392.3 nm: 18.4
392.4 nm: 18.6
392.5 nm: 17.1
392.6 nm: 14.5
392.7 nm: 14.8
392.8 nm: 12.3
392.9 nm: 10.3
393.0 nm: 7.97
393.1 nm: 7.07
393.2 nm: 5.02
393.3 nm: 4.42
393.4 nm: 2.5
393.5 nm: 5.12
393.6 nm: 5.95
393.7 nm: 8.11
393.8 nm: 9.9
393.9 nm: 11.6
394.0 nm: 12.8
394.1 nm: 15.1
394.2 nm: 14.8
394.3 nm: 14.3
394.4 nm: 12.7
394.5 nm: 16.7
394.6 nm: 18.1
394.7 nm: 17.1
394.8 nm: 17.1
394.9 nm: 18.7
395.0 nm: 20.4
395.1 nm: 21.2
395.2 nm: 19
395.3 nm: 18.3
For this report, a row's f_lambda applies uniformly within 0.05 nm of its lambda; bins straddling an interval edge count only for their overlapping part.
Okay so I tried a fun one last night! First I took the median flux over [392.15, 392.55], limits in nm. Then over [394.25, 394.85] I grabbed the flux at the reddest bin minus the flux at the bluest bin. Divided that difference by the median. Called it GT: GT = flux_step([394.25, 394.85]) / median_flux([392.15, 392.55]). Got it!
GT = 0.16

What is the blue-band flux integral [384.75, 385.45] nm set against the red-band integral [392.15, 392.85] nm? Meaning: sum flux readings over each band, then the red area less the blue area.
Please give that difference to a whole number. -4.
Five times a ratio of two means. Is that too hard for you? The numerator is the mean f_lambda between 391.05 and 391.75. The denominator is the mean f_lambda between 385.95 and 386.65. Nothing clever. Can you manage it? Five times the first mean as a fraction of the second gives 5.5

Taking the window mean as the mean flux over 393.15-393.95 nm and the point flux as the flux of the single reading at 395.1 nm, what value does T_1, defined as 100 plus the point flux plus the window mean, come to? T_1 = 128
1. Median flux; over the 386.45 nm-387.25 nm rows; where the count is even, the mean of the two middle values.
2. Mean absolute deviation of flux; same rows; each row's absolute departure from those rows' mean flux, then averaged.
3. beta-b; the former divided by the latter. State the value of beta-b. 10.3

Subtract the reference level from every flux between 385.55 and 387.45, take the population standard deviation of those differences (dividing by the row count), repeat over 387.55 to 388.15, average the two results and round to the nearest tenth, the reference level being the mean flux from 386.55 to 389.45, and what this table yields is 3.2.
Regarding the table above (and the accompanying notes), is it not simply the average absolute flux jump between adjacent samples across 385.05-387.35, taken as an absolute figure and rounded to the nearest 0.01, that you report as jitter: 2.14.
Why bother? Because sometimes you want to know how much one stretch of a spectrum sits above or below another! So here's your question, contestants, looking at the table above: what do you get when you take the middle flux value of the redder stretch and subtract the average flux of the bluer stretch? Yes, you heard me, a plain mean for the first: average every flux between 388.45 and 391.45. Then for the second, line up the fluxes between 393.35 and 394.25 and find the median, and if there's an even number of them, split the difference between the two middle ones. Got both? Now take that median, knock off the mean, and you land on -10.25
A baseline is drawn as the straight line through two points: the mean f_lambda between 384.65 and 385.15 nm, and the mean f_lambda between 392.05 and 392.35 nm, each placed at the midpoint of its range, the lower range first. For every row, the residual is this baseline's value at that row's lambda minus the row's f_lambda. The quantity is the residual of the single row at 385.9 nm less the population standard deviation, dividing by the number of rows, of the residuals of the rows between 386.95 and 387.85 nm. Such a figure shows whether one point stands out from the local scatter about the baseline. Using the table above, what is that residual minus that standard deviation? 5.2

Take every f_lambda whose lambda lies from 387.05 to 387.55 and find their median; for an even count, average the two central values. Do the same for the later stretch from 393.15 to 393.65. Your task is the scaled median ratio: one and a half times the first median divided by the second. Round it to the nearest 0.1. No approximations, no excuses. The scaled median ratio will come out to 5.7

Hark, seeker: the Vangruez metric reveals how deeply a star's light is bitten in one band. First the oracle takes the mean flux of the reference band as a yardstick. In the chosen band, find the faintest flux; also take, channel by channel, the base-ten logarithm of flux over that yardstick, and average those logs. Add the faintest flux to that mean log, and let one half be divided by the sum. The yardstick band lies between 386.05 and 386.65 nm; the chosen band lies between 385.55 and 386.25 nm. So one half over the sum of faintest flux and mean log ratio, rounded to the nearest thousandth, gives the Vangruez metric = 0.041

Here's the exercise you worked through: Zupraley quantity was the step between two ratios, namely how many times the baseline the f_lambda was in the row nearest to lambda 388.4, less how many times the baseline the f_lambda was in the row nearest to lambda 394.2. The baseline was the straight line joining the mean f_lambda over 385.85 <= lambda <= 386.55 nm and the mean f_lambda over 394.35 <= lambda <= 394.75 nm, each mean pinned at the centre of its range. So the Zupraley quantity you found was 0.28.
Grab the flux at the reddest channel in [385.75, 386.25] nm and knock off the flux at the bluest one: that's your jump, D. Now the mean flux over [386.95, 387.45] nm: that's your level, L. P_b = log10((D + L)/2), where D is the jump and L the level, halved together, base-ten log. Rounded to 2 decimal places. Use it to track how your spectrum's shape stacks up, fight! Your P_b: 1.04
